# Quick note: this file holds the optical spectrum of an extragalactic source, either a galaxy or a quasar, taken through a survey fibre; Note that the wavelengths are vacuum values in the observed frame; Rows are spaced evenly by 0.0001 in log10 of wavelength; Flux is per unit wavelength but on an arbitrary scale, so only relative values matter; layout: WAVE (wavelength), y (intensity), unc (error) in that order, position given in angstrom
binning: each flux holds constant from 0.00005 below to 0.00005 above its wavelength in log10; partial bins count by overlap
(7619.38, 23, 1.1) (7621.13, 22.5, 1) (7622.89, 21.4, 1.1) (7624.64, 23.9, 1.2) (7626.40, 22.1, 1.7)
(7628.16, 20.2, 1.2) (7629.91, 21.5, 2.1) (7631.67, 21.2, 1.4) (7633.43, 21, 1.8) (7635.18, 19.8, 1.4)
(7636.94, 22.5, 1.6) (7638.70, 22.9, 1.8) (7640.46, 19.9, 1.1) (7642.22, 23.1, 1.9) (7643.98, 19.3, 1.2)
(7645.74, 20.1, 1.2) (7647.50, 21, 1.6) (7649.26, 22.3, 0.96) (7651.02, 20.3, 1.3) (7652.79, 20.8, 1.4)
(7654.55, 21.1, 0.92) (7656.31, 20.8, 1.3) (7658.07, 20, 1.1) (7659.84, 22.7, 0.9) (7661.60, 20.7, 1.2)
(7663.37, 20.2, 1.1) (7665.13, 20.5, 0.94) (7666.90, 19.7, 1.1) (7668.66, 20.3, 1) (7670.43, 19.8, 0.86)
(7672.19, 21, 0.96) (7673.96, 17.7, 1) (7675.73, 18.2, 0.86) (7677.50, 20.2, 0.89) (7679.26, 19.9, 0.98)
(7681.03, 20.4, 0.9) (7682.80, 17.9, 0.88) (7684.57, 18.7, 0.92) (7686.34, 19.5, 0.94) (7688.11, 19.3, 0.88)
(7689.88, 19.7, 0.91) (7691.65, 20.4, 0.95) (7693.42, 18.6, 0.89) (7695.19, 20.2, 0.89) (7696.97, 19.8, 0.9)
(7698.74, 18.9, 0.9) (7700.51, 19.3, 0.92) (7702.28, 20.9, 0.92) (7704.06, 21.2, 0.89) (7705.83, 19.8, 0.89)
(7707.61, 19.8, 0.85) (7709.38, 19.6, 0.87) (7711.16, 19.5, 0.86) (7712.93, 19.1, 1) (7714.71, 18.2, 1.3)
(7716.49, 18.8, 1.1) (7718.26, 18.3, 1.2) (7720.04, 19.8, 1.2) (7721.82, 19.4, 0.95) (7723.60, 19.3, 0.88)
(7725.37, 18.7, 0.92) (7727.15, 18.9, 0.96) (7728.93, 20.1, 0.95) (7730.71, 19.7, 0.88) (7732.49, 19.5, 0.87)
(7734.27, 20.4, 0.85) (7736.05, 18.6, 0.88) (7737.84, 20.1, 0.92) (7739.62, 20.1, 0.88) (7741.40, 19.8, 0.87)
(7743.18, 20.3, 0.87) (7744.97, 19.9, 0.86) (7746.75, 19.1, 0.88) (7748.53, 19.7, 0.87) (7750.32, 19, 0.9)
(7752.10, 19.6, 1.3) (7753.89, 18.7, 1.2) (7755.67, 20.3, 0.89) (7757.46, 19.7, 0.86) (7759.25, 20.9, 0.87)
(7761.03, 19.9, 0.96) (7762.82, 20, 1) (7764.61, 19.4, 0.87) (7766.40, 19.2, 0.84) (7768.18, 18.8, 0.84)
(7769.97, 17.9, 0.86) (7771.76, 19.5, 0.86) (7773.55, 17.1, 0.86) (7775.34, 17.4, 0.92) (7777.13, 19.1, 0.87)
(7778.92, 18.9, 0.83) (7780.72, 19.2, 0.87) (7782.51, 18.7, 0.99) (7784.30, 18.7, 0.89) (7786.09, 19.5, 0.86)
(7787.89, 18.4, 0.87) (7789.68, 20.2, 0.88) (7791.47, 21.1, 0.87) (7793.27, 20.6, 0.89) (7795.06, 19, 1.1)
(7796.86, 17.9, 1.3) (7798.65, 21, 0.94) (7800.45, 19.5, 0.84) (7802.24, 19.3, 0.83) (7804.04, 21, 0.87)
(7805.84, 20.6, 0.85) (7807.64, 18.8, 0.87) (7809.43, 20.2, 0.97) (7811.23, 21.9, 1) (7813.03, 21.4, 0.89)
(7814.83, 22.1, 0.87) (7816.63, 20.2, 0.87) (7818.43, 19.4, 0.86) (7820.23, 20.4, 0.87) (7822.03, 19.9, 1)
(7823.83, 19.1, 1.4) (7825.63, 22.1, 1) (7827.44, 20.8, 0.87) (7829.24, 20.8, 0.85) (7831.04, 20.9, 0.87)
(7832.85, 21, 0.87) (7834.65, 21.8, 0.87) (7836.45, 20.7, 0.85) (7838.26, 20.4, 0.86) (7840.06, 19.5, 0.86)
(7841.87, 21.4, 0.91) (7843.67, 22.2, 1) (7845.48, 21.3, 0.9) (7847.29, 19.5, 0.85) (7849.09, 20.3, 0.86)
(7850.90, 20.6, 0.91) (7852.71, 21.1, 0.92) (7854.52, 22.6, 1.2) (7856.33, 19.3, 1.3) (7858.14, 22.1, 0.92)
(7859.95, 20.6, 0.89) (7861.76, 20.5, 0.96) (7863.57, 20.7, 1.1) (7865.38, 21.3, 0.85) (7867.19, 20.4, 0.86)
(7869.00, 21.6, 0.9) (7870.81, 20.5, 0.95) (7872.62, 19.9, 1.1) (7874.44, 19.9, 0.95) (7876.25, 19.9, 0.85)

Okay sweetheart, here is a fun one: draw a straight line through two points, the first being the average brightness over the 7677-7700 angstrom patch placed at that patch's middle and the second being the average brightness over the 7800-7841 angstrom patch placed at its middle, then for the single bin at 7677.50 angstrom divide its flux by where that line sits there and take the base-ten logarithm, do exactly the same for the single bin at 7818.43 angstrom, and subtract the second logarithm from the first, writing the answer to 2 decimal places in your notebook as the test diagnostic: 0.04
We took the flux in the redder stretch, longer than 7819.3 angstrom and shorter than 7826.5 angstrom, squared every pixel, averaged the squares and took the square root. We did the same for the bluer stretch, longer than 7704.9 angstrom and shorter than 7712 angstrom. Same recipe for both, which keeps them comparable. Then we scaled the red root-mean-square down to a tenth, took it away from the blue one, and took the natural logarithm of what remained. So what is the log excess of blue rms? 2.87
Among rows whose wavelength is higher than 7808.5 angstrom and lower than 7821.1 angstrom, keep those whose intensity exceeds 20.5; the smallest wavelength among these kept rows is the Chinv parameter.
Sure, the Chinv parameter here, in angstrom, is 7811.23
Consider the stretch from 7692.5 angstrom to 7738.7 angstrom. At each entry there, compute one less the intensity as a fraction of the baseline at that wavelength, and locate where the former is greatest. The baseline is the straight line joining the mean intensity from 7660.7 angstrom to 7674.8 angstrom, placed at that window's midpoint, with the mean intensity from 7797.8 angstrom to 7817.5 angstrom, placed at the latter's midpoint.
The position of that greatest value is 7714.71 angstrom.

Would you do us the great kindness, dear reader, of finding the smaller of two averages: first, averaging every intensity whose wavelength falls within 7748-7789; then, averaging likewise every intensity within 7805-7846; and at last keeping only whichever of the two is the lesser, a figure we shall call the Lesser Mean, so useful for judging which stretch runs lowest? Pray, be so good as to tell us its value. 19.1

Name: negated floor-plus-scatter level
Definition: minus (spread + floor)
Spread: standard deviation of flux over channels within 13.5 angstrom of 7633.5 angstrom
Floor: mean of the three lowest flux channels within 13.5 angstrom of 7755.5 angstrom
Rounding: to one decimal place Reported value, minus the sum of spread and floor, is -20.2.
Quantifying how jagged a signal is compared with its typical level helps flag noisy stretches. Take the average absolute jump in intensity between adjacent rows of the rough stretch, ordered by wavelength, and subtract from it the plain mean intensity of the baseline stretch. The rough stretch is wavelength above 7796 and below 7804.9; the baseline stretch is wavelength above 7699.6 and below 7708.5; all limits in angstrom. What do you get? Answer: -18.6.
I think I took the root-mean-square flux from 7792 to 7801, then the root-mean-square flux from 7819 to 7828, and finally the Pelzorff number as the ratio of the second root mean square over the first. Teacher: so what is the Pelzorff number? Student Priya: 1.04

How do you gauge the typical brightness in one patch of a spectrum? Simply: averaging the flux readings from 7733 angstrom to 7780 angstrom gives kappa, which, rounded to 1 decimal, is 19.4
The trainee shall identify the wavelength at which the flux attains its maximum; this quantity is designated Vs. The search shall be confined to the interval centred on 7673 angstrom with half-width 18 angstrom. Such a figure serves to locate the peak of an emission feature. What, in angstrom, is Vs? 7659.84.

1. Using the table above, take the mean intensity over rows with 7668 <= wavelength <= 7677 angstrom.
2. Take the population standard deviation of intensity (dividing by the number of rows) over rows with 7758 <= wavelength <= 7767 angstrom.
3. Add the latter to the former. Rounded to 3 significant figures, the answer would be 20.0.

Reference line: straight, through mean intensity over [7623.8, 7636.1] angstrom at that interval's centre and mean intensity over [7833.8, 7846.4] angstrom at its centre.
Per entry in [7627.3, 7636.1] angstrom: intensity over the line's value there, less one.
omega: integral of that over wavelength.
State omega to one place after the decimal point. -0.3 angstrom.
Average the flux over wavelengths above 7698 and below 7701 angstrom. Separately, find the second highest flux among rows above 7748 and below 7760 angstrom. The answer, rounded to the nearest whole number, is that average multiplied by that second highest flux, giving 388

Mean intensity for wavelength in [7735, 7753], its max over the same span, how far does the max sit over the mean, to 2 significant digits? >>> 0.68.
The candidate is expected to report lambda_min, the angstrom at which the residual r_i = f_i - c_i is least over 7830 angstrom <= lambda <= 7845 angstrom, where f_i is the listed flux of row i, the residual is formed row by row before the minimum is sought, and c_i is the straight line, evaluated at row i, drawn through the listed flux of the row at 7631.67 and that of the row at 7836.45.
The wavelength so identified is 7840.06 angstrom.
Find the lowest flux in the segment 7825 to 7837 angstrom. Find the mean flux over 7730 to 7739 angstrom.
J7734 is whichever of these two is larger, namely 20.7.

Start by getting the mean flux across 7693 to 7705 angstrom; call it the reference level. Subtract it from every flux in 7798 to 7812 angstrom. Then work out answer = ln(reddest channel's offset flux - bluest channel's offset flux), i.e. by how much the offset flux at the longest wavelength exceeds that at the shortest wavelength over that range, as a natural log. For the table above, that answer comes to -0.11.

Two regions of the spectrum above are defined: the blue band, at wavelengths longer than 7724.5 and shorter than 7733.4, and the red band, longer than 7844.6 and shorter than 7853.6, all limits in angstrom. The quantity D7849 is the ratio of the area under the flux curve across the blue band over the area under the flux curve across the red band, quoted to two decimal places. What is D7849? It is 0.93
